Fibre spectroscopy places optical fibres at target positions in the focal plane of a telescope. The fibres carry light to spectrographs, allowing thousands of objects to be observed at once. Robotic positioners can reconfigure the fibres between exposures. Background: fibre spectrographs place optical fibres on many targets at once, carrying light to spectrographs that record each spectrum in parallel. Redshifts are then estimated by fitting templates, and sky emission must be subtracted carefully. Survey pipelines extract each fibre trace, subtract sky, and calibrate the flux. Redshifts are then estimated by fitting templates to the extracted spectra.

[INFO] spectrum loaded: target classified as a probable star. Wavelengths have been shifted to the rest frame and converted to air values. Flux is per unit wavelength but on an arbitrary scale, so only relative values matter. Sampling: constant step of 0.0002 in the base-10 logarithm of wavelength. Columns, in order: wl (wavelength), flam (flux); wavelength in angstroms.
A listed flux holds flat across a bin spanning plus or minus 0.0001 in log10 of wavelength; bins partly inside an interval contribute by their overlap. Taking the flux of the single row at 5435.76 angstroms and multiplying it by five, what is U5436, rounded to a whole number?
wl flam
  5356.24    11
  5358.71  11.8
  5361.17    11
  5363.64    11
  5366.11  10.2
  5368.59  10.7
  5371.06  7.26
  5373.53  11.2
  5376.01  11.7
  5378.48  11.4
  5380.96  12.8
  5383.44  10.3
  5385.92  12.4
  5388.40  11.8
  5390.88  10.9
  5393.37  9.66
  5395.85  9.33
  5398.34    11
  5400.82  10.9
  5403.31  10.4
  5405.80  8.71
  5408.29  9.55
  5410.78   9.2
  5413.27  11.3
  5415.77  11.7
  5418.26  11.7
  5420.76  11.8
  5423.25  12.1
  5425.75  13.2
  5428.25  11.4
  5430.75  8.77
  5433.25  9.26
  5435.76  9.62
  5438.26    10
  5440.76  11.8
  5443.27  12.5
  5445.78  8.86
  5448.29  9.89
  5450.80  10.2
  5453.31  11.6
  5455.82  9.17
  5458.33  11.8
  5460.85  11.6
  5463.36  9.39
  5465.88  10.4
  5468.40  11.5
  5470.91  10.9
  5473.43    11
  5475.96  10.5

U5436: 48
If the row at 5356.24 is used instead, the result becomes 55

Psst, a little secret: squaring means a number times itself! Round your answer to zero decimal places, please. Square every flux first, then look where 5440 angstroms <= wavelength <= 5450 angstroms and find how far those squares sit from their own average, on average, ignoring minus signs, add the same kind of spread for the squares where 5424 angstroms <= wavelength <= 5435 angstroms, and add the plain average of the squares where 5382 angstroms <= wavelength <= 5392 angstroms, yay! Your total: 195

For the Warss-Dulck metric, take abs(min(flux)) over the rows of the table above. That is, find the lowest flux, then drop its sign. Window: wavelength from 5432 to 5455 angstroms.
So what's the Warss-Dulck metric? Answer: 8.86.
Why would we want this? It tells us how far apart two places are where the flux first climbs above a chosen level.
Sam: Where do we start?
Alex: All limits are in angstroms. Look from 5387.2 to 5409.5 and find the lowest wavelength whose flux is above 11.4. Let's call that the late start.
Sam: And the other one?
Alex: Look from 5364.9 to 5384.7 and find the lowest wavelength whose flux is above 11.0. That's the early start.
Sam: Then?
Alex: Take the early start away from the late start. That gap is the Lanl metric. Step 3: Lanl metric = 14.9 angstroms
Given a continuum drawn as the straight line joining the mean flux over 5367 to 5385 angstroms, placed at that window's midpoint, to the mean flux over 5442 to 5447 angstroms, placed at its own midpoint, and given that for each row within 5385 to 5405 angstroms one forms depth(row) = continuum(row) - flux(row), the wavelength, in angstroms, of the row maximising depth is 5395.85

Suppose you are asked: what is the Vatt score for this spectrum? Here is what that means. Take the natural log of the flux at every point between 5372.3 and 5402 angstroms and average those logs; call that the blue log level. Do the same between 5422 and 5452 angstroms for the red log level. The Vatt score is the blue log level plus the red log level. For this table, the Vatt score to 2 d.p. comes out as 4.76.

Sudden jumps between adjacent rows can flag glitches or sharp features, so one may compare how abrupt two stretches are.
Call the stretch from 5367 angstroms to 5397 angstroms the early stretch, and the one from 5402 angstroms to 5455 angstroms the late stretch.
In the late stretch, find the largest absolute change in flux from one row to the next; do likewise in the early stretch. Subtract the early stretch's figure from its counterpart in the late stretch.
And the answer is -0.3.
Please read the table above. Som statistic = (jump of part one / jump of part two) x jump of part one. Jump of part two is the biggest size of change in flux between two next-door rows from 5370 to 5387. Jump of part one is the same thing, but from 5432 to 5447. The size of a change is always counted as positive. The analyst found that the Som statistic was 3.4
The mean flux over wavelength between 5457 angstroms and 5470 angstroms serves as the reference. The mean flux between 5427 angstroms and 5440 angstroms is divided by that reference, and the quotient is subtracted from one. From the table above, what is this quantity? 0.10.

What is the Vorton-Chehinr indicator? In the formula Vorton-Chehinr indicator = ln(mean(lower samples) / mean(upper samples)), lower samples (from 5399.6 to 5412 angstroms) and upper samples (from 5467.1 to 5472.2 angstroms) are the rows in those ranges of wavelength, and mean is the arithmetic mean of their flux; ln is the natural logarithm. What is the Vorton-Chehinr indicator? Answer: -0.14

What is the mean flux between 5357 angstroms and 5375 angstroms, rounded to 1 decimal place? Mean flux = 10.5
